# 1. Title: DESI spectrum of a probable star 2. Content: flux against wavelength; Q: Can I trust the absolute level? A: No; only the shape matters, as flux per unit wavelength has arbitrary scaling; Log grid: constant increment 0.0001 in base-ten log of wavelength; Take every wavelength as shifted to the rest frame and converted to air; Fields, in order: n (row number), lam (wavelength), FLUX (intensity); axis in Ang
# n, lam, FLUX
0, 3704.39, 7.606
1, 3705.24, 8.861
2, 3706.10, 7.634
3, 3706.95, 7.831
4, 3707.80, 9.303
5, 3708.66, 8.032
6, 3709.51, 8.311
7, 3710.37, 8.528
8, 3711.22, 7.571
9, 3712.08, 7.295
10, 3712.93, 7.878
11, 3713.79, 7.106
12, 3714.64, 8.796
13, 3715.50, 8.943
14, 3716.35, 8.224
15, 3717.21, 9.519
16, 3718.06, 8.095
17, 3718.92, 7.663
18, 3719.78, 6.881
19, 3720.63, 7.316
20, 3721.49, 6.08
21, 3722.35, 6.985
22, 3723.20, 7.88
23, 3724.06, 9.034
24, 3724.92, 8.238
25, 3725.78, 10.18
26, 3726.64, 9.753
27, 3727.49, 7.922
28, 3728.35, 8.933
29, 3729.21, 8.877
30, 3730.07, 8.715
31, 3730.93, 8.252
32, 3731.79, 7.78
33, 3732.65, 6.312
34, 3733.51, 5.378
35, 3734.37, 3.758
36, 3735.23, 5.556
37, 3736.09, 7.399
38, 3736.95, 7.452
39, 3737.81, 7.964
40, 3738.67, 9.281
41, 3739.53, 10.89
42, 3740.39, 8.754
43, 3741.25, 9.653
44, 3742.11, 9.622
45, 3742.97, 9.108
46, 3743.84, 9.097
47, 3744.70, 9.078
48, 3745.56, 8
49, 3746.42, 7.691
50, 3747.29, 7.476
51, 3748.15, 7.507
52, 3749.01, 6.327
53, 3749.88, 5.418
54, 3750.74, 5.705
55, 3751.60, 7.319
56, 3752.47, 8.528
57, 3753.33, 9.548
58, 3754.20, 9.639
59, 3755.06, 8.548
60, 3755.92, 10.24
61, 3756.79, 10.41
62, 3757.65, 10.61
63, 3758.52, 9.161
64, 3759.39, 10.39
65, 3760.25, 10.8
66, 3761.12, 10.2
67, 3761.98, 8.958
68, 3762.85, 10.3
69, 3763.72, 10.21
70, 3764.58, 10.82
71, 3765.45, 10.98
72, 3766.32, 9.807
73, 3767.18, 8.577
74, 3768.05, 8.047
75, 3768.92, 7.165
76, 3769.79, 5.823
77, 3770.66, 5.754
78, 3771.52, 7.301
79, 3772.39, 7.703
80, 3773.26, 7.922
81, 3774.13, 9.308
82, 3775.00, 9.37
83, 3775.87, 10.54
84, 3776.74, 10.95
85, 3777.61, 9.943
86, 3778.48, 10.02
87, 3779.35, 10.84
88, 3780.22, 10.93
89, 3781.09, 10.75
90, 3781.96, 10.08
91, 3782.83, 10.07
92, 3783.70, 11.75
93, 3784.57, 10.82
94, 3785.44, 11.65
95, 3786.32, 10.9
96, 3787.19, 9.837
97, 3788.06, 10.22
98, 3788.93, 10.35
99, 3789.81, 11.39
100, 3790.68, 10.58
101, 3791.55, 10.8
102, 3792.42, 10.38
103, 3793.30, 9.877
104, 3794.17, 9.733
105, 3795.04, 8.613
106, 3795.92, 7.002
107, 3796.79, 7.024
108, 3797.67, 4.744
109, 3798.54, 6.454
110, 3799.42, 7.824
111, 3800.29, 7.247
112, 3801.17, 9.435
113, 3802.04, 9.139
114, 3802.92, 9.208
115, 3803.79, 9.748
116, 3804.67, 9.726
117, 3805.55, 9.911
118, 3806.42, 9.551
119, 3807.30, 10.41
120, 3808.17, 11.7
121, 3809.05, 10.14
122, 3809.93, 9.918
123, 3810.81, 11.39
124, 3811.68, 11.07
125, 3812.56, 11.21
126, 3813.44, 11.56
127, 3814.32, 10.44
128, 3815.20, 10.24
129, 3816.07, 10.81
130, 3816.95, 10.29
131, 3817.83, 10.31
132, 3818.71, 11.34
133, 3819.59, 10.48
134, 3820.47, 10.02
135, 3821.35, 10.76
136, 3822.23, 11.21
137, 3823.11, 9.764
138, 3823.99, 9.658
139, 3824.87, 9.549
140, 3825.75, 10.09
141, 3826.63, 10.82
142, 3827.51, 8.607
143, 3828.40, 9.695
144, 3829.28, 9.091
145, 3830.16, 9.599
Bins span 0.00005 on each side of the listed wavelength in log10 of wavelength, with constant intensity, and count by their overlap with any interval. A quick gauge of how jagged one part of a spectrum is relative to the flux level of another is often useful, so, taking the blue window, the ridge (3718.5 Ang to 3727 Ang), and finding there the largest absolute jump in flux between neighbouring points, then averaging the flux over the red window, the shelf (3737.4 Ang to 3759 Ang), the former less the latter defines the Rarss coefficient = -6.7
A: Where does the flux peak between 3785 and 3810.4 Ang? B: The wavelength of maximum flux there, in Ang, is 3808.17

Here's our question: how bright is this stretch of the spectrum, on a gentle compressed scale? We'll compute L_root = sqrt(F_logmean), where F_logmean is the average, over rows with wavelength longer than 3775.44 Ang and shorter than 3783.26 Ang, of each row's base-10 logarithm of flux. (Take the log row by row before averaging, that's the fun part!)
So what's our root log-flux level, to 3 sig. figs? 1.01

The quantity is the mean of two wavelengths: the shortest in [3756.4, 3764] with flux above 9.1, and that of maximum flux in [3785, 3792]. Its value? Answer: 3771.1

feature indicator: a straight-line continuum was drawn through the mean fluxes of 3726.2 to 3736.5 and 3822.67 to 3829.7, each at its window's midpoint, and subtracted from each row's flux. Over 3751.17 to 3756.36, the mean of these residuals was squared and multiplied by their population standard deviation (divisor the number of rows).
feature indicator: 1.0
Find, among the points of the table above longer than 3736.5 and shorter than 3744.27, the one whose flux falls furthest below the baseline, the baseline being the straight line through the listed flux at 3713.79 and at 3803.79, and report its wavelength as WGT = 3736.95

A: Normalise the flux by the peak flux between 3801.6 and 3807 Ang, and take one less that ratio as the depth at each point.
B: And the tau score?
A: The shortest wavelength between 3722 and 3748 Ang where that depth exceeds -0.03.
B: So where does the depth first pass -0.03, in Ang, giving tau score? 3722.35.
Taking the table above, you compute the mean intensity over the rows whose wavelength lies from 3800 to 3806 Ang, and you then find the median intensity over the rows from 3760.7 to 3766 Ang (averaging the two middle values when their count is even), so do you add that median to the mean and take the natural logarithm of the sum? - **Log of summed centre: 2.97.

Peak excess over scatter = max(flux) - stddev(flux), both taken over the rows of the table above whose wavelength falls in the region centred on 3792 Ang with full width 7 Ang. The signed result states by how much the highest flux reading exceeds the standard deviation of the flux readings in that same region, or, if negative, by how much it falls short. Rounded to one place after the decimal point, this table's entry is 10.6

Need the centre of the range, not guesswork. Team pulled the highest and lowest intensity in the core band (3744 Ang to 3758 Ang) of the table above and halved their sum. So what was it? 8.0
